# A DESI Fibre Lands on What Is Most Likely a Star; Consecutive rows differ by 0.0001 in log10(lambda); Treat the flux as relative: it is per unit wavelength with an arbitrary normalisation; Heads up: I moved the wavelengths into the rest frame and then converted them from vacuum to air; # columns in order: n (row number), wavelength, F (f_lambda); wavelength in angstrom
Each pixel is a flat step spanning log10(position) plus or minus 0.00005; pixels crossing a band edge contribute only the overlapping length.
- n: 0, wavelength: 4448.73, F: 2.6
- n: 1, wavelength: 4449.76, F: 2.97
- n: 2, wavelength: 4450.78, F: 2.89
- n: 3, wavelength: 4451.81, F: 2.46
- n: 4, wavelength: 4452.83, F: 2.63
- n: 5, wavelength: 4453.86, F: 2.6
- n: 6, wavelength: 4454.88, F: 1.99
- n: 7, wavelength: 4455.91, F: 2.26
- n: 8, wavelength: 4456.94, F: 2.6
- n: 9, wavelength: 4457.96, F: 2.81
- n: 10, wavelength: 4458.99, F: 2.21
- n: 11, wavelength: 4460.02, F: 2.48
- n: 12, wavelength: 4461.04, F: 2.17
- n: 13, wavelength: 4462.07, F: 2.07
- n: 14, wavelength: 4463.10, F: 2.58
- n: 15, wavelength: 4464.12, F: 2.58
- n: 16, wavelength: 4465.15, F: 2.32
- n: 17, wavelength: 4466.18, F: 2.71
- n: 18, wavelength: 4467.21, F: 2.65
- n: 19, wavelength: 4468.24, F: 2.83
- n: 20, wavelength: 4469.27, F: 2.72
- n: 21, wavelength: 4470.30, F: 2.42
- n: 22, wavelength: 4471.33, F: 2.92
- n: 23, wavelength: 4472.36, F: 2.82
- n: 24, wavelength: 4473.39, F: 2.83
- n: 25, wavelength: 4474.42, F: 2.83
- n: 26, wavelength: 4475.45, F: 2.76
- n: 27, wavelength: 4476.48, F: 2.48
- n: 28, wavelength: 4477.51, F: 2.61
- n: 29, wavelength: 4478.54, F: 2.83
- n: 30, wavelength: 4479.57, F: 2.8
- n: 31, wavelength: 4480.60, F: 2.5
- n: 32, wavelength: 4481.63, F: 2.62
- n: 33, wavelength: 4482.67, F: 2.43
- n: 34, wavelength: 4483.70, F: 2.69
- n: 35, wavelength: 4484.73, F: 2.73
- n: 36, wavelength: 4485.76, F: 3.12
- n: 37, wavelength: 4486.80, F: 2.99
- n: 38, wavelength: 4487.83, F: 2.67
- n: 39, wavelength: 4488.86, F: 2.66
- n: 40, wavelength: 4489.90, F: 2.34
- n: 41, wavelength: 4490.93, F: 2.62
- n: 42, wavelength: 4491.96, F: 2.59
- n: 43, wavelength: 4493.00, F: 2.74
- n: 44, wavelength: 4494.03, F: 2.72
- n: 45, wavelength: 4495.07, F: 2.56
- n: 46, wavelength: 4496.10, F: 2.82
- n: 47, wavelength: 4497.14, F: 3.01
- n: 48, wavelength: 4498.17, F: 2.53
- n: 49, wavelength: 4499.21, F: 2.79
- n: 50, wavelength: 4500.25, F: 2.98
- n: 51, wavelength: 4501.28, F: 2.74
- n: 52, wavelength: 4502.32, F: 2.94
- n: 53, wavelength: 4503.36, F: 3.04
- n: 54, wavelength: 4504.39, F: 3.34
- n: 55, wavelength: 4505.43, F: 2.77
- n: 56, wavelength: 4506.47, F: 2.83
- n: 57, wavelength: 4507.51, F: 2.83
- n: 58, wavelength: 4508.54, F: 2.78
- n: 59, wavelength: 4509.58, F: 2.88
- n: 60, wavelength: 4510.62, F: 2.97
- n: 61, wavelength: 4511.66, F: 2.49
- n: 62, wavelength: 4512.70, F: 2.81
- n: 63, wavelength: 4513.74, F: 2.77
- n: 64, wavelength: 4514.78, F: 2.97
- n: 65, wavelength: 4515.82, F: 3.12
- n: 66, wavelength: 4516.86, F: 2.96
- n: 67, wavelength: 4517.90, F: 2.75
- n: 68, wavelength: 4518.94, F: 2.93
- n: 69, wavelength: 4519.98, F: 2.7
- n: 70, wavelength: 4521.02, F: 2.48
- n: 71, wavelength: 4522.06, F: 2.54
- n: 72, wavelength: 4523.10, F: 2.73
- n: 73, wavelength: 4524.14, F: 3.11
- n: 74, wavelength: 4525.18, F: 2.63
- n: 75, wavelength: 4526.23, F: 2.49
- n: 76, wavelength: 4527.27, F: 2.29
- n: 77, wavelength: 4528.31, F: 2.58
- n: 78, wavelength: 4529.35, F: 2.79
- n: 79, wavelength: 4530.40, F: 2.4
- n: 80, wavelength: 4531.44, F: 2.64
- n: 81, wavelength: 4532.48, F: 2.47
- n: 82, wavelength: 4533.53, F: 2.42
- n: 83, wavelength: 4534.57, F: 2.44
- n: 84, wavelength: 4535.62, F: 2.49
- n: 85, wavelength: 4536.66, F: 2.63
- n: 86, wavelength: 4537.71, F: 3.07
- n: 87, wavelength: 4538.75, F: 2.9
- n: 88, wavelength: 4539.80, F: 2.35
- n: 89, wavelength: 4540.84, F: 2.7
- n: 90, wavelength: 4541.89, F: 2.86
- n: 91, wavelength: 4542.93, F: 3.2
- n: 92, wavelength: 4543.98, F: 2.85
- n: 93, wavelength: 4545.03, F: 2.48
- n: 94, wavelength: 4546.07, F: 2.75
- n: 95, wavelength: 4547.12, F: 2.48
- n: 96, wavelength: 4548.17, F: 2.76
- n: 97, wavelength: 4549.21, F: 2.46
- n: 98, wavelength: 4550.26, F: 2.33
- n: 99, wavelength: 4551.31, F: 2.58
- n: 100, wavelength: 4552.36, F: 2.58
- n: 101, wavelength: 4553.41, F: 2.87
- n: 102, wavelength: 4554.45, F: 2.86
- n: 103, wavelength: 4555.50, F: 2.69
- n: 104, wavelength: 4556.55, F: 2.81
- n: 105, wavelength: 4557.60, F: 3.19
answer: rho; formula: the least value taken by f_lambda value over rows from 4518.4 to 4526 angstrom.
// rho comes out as 2.48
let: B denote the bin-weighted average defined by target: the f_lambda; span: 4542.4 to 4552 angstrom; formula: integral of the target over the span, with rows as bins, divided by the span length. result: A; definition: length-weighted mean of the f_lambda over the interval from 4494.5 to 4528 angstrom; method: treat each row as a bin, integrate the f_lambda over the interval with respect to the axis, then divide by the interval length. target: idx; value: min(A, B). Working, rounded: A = 2.80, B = 2.65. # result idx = 2.65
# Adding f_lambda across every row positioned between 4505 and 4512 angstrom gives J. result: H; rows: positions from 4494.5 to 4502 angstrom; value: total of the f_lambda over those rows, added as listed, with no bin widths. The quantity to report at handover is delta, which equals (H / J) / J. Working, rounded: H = 19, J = 20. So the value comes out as 0.05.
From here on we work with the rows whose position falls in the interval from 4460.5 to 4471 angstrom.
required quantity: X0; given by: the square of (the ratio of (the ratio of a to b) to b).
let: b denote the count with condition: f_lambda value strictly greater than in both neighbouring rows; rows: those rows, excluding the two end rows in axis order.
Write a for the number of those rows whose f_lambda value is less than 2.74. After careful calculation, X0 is 5.1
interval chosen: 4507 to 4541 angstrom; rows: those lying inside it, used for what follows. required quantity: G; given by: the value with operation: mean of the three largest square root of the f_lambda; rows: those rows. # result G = 1.76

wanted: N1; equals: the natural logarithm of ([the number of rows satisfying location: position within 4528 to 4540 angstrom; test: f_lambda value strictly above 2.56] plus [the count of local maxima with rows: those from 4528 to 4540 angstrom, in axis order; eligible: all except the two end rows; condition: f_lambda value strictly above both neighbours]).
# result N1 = 2.20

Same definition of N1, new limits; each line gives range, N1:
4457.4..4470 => 2.30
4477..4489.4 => 2.56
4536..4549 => 2.48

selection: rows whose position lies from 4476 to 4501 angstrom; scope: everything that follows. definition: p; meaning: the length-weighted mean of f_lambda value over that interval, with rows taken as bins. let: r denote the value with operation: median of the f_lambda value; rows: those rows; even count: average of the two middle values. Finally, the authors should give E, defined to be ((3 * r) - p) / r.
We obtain 1.992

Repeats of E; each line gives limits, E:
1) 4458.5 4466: 1.982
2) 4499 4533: 2.002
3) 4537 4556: 2.006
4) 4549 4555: 1.984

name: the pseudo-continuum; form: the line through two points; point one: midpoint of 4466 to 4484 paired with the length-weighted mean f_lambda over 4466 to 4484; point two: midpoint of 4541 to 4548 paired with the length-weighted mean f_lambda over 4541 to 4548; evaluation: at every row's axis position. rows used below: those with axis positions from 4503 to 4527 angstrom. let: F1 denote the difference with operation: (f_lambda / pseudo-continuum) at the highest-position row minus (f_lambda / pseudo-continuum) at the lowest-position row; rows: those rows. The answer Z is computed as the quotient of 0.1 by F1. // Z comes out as -0.48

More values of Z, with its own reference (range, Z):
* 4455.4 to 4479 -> 0.49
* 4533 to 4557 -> 0.75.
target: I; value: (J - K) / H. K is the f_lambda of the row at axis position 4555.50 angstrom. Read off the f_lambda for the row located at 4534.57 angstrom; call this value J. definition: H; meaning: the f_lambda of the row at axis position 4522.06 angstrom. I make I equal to -0.10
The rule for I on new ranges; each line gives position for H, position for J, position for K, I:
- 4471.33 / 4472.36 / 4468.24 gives 0.00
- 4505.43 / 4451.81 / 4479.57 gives -0.12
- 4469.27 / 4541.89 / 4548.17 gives 0.04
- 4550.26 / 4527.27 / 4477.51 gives -0.14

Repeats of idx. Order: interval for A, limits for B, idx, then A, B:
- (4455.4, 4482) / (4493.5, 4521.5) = 2.59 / 2.59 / 2.83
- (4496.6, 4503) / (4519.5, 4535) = 2.58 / 2.83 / 2.58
